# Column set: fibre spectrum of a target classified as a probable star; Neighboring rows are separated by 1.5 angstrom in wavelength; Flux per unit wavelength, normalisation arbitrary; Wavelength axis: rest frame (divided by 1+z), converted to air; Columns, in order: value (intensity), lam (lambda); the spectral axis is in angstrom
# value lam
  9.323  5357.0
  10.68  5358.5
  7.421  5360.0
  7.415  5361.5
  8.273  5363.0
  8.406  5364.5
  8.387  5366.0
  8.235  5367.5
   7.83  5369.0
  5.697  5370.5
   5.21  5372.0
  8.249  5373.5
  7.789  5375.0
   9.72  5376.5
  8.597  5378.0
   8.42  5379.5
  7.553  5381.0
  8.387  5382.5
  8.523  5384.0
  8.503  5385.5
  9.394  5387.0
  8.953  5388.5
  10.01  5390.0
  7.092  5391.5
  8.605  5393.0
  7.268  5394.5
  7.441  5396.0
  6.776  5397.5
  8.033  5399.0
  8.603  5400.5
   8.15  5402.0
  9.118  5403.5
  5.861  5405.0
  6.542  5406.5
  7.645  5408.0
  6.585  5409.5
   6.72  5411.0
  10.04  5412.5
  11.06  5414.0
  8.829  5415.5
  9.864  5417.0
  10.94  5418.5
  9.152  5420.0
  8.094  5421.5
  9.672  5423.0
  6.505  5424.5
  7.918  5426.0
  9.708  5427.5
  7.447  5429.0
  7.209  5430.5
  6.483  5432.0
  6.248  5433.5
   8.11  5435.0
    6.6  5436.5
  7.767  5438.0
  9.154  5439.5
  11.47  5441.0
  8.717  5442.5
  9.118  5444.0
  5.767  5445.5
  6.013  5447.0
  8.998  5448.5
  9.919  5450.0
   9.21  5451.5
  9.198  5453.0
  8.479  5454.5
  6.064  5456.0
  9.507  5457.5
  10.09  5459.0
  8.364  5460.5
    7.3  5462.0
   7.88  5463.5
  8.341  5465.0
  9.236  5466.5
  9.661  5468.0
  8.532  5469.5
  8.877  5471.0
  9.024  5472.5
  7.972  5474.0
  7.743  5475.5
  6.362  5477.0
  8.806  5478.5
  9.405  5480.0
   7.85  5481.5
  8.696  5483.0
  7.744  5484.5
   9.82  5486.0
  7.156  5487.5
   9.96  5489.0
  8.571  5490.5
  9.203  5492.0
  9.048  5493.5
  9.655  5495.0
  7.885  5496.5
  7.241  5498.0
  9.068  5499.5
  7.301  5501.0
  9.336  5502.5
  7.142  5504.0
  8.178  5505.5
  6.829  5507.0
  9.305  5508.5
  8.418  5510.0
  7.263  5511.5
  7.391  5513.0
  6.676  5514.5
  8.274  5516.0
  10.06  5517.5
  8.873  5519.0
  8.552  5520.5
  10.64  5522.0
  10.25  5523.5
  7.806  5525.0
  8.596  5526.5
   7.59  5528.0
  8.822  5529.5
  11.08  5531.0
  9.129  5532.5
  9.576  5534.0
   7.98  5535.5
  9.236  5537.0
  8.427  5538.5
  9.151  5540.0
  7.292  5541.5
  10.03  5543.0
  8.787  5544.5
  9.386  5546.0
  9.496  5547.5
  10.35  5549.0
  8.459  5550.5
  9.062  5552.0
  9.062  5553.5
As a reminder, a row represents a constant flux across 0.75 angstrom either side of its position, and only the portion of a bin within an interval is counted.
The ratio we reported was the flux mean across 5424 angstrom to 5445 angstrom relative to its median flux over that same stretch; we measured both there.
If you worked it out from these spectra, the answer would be 1.02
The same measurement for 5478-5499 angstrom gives 0.99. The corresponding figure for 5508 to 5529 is 1.01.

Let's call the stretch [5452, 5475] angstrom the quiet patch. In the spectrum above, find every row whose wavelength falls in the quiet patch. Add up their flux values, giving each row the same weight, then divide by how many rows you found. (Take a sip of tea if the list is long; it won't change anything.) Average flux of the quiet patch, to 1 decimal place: 8.6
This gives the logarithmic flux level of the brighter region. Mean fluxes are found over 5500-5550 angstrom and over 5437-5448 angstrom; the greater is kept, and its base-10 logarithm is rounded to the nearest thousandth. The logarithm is 0.940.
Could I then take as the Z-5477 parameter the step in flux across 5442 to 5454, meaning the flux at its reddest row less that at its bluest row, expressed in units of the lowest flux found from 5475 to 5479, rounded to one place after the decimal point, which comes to 0.1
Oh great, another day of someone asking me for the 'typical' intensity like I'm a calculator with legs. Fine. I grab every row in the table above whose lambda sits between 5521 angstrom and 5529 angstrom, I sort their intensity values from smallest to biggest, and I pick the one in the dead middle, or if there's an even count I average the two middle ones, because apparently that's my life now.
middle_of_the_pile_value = 8.6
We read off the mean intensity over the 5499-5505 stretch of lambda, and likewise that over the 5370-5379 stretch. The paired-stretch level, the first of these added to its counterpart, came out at 15.8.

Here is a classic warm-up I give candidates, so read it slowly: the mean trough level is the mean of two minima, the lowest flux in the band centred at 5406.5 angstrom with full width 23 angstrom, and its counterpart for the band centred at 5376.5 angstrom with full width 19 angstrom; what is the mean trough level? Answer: 5.5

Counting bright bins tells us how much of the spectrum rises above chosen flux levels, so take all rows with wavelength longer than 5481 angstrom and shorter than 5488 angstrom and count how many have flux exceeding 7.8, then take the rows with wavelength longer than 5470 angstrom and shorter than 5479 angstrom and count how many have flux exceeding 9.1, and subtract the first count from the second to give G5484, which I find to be -3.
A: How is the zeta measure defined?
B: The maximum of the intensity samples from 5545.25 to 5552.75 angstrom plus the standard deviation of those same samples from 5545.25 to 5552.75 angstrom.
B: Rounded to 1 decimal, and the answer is 11.0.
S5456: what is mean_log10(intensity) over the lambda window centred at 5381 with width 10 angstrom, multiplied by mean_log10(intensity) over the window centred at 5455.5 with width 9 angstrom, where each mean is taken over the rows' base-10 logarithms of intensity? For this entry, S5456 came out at 0.87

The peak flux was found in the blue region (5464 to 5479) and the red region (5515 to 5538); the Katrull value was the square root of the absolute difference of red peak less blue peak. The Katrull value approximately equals 1.19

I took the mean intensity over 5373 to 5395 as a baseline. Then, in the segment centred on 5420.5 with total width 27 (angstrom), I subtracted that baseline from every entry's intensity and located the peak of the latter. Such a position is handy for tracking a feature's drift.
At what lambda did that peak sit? 5414.0 angstrom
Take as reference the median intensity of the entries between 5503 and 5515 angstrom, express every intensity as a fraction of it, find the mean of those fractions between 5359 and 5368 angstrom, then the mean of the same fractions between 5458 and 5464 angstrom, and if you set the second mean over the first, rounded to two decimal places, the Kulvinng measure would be 1.05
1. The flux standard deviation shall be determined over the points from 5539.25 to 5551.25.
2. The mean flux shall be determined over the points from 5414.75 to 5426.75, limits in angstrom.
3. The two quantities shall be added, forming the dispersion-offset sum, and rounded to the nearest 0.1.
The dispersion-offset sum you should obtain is 9.8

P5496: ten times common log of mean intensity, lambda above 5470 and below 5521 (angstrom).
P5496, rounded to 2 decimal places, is 9.21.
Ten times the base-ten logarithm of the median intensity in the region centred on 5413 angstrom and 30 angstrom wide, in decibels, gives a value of 9.23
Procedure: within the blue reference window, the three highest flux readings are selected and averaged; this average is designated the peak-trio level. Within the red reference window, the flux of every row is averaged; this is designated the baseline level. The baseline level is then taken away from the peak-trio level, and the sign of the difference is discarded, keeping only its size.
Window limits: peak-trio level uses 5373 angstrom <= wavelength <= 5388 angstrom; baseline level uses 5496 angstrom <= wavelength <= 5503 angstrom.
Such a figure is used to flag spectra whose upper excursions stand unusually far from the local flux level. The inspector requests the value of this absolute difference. 1.1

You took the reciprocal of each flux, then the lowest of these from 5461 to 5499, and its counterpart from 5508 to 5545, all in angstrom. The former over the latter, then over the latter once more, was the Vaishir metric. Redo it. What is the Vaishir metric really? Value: 12.3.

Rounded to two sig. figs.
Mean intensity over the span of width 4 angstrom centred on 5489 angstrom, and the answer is 8.6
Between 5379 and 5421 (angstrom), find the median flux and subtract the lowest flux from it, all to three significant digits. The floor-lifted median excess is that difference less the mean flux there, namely -5.76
